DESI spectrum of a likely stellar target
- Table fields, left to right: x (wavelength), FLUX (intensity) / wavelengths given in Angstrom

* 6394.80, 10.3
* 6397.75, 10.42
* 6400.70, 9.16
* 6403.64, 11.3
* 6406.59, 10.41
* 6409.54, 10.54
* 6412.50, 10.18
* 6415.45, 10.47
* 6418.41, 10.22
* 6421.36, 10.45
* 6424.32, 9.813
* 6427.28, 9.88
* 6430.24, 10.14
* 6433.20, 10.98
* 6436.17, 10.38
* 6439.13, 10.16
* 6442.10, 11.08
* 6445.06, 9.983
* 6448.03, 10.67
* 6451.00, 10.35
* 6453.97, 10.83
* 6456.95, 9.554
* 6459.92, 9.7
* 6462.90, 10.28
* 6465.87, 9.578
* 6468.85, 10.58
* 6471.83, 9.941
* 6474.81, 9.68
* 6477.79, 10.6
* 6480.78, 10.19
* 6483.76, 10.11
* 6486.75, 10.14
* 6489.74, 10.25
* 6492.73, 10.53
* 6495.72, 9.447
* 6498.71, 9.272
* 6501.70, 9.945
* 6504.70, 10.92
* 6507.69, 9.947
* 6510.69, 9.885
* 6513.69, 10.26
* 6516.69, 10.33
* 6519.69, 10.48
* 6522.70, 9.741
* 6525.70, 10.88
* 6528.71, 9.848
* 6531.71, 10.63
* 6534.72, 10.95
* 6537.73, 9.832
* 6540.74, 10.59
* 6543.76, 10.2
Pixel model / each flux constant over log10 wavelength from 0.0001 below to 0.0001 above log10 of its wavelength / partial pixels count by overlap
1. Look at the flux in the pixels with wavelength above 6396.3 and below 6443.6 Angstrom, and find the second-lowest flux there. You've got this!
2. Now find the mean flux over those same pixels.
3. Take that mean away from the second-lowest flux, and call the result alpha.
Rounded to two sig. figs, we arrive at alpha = -0.54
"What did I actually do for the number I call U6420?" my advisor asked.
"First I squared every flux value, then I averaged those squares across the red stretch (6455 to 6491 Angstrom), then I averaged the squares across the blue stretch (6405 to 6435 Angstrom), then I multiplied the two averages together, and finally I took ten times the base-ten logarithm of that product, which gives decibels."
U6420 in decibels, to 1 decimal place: 40.3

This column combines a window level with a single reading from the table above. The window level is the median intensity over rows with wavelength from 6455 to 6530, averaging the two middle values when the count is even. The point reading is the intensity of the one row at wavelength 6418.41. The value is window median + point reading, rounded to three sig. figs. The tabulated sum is 20.3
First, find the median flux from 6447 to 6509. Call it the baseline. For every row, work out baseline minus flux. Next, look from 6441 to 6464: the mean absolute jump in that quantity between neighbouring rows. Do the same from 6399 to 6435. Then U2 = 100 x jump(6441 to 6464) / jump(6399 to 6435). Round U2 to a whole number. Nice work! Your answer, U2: 118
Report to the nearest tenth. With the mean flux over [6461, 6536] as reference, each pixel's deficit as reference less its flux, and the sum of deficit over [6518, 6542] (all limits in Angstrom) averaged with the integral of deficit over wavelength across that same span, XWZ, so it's -3.1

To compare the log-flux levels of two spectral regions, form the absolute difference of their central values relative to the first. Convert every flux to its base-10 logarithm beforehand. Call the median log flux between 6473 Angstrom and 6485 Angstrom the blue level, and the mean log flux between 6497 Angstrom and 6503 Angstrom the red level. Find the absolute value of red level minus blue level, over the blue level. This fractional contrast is 0.024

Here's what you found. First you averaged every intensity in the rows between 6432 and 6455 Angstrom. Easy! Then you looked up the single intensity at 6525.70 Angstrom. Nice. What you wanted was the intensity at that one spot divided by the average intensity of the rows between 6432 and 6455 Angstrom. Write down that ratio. 1.03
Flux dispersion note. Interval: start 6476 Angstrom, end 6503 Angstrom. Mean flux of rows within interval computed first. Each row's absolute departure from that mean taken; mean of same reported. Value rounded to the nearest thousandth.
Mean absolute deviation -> 0.333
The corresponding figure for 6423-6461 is 0.410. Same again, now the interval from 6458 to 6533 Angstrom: 0.354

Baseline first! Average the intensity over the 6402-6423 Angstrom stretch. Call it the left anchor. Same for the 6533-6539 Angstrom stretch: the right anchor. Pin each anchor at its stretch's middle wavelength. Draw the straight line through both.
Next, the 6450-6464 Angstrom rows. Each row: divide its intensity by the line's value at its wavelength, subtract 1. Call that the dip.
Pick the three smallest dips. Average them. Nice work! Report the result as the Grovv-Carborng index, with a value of -0.059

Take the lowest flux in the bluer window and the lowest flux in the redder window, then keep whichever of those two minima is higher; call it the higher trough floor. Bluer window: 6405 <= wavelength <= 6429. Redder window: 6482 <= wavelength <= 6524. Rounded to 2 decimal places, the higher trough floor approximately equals 9.81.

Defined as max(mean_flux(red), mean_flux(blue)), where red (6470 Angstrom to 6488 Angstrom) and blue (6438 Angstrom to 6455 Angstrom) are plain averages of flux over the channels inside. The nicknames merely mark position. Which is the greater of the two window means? 10.51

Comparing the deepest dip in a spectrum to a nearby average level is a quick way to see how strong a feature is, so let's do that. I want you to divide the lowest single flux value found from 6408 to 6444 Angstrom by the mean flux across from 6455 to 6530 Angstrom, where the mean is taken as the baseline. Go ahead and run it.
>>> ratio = 0.973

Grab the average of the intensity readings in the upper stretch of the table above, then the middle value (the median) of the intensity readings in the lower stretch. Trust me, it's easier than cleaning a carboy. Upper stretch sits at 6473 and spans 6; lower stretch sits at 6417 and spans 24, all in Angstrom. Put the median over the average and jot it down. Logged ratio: 1.05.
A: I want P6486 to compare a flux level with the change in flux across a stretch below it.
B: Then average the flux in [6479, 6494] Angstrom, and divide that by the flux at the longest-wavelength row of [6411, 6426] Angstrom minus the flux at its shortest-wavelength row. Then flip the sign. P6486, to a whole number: 28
